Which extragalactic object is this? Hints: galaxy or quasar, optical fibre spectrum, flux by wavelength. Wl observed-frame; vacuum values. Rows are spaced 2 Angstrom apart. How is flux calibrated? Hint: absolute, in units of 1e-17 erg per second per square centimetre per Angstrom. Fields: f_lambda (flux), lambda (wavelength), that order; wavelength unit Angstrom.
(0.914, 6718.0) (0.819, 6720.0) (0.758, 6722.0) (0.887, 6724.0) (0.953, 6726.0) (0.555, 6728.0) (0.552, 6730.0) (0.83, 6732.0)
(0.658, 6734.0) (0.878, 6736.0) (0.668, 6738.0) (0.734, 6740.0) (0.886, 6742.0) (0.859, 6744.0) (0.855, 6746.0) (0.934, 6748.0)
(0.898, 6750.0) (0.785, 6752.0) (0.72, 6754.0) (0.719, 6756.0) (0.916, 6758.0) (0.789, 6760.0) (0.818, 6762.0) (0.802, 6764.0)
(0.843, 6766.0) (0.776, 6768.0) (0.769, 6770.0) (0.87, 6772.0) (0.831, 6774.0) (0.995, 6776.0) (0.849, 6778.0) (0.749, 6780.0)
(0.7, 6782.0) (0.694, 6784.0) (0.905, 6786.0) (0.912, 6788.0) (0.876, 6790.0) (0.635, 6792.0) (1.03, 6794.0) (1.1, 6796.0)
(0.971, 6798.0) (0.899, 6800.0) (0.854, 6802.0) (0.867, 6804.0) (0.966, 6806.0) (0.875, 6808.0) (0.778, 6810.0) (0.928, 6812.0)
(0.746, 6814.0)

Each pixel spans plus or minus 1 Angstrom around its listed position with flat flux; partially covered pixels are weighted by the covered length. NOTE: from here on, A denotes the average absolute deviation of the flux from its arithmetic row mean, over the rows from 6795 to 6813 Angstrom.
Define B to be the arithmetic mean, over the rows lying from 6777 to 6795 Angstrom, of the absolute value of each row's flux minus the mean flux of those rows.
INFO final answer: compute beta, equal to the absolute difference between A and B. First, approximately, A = 0.07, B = 0.11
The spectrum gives 0.04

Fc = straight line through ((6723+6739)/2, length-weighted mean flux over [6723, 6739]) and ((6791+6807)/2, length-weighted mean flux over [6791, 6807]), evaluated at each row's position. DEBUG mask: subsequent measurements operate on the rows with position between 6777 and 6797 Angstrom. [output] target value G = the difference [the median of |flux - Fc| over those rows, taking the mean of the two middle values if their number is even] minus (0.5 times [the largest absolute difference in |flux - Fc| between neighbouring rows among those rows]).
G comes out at 0.000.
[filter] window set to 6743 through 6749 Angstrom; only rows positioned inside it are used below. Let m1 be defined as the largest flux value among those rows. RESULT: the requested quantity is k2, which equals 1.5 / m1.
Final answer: 1.61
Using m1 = 0.934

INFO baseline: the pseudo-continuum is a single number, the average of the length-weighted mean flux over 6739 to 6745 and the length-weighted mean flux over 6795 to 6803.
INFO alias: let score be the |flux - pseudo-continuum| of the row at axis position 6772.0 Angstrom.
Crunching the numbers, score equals 0.021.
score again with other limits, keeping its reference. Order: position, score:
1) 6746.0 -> 0.036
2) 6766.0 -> 0.048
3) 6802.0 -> 0.037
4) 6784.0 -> 0.197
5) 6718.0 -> 0.023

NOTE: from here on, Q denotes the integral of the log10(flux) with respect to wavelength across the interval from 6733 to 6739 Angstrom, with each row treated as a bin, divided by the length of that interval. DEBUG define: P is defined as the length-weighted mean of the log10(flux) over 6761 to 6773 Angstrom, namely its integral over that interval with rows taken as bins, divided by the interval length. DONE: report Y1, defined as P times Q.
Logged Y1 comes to 0.0124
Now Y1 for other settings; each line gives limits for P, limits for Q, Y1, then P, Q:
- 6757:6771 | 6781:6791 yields 0.0081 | -0.089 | -0.09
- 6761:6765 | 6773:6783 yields 0.0079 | -0.092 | -0.09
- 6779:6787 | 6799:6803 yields 0.0069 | -0.121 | -0.06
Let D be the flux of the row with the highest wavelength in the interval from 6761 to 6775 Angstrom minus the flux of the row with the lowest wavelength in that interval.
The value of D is 0.01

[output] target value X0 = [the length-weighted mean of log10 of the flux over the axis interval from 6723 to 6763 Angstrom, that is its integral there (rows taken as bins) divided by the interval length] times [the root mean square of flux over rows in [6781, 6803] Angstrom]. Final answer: -0.092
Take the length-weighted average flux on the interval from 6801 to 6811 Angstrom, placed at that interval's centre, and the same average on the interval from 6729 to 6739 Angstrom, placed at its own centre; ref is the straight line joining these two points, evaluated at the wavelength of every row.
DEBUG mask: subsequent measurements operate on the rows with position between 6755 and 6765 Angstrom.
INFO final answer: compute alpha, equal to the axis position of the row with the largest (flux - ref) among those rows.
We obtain 6758.0 Angstrom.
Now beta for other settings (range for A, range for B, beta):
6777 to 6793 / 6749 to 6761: 0.03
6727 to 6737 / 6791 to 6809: 0.03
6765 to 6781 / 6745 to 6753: 0.01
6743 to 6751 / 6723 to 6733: 0.13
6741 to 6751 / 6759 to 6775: 0.00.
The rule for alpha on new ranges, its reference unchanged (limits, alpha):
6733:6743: 6736.0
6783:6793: 6788.0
